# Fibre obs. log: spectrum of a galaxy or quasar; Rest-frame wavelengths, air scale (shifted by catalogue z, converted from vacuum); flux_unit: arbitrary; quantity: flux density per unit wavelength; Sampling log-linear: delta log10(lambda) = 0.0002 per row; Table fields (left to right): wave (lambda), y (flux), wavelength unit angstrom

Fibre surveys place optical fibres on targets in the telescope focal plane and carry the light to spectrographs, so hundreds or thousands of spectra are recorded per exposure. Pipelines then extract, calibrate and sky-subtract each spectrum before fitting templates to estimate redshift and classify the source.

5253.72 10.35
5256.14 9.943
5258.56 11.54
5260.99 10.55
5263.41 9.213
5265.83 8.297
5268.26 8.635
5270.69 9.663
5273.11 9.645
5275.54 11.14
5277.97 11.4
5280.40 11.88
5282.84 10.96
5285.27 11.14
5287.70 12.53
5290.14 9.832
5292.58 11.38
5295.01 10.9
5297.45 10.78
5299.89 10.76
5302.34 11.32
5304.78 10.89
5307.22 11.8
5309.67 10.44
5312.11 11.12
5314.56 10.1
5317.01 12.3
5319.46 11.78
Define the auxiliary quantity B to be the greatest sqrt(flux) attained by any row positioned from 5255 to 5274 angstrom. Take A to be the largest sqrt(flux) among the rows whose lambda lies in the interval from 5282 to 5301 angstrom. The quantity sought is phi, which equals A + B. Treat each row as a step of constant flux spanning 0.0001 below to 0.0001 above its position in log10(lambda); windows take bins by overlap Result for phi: 6.94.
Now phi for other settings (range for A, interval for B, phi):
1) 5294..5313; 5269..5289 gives 6.97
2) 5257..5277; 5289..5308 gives 6.83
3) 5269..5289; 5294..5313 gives 6.97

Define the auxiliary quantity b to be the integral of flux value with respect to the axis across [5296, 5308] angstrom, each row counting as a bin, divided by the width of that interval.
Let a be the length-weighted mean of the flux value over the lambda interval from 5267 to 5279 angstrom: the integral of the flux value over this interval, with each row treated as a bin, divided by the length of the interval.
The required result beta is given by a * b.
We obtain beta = 112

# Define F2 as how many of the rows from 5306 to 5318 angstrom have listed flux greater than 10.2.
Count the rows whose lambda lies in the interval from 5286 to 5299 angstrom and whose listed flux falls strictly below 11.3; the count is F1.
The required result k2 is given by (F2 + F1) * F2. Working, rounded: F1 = 3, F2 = 4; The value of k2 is 28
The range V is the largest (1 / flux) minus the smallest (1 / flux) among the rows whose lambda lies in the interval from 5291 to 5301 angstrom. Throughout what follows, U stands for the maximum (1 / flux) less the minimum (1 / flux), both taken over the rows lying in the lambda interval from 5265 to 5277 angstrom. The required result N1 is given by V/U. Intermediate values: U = 0.031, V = 0.0051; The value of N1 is 0.2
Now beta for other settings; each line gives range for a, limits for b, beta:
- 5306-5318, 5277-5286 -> 126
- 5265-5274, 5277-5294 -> 102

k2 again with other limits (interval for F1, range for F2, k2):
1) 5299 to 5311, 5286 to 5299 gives 28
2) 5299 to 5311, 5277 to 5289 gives 40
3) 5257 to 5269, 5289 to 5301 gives 32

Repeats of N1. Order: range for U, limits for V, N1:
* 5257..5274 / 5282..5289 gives 0.3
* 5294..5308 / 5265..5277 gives 3.8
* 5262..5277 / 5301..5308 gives 0.2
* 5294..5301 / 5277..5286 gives 5.9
